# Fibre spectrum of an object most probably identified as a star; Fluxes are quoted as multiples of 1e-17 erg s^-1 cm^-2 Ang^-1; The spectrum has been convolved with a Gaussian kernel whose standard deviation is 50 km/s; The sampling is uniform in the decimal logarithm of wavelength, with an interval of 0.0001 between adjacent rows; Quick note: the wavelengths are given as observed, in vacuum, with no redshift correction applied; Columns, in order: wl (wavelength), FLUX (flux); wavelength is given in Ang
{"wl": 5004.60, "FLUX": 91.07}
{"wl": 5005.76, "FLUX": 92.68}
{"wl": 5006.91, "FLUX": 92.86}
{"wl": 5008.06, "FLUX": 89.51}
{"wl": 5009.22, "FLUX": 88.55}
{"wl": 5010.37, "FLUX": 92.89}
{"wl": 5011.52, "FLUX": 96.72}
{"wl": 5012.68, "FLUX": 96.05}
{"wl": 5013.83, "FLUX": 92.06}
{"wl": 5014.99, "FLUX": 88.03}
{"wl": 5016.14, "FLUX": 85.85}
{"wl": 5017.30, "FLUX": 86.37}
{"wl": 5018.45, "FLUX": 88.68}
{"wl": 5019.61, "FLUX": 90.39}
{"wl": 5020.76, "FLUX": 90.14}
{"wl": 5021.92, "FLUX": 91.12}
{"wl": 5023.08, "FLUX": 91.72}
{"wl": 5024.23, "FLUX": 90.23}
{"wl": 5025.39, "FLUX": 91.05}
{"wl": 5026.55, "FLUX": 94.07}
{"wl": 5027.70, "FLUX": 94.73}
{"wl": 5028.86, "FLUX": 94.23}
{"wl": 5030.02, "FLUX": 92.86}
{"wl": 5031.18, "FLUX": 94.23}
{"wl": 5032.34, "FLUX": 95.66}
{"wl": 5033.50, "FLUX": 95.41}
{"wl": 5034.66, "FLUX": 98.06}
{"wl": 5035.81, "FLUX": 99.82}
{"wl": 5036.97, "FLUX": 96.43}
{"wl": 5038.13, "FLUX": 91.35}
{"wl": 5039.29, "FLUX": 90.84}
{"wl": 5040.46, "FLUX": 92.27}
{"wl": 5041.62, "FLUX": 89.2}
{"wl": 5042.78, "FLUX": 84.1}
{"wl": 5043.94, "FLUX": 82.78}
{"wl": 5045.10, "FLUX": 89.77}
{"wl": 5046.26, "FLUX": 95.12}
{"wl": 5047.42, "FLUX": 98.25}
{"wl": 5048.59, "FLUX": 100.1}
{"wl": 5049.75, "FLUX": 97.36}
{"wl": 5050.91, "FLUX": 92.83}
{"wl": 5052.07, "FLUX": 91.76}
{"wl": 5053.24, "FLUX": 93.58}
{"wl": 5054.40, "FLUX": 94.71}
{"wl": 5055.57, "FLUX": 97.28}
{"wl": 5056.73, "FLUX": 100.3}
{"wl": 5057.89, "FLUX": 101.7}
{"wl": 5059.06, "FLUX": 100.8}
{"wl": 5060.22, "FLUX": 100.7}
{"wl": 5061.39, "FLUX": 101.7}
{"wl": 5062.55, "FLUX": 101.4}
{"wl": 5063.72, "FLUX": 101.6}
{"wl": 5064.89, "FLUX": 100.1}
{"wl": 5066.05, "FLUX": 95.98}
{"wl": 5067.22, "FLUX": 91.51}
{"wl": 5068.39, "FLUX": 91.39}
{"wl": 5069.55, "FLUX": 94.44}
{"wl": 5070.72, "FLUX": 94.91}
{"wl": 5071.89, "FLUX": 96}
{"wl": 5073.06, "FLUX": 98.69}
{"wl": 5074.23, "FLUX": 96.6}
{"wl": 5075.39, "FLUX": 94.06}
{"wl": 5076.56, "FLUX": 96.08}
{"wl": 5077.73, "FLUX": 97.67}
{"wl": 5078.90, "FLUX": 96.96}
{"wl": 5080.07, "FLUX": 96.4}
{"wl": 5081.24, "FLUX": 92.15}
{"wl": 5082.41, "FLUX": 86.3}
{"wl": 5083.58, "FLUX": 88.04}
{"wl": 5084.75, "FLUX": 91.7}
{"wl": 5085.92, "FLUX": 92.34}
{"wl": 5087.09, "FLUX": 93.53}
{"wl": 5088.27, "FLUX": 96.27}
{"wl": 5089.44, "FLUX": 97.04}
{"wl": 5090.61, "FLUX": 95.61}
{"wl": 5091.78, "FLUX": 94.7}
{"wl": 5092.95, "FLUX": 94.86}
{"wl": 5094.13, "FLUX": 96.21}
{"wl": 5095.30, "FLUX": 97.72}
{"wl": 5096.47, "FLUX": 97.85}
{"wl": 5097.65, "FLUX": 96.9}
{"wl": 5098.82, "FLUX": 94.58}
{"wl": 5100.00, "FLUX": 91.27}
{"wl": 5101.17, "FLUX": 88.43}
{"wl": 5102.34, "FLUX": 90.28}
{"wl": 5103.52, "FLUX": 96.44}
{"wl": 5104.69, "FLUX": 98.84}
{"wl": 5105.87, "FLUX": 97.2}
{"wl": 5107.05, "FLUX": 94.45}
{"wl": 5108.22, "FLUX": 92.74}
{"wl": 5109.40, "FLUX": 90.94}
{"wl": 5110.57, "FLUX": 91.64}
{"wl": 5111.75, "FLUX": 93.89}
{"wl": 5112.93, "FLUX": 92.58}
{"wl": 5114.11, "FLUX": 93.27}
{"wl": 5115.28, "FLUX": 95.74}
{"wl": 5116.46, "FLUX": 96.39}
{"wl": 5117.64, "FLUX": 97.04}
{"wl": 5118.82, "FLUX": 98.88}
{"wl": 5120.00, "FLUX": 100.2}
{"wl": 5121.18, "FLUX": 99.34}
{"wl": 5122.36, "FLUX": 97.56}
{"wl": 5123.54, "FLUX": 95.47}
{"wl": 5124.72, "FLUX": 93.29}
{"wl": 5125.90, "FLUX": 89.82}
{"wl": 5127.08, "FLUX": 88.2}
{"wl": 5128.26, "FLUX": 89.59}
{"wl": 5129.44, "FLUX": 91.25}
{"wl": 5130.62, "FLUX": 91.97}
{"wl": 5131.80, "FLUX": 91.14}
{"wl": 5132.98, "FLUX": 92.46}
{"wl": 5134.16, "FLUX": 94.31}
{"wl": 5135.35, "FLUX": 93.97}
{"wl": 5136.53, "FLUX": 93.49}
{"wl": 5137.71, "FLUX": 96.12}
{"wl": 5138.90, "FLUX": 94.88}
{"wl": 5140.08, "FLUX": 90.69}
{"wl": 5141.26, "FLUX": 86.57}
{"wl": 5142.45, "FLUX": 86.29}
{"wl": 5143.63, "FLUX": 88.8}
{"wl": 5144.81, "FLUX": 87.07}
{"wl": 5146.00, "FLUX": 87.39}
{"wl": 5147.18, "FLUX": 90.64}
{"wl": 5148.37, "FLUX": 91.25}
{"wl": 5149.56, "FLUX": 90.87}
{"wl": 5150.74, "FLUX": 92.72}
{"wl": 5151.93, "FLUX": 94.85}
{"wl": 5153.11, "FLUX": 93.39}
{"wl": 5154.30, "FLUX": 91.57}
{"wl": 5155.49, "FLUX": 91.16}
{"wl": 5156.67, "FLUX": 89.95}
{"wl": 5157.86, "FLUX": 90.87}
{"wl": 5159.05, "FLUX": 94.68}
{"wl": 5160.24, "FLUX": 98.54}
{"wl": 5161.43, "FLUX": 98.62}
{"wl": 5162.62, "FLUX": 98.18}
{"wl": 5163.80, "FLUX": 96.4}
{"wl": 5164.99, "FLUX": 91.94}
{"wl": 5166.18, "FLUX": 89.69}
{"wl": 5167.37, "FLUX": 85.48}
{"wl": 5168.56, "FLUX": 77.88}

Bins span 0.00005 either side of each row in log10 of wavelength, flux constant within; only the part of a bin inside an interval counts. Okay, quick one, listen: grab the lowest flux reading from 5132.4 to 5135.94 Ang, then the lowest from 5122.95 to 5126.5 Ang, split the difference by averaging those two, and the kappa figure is 91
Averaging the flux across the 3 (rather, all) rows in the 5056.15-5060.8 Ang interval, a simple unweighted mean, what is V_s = 101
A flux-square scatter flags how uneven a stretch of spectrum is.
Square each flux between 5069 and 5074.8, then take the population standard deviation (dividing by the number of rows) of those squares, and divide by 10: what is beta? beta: 29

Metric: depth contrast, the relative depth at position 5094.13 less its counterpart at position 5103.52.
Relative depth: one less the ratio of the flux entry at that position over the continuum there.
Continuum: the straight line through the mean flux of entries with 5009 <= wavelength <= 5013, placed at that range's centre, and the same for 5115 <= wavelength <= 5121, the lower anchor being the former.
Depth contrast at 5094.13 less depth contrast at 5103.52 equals 0.00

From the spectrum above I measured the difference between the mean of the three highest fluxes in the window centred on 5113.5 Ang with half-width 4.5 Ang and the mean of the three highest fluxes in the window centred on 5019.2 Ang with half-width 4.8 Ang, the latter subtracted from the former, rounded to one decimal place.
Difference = 5.3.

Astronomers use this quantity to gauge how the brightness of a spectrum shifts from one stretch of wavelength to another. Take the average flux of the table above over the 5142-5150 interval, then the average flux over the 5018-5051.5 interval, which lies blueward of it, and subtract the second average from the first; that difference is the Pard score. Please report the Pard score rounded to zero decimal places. -4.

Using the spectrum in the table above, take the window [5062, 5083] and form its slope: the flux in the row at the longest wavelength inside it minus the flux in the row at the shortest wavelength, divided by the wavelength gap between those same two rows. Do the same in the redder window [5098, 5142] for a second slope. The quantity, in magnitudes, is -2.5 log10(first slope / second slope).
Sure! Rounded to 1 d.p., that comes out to -1.5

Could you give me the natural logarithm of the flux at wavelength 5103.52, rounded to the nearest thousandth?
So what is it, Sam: 4.569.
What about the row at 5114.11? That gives 4.535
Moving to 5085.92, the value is 4.525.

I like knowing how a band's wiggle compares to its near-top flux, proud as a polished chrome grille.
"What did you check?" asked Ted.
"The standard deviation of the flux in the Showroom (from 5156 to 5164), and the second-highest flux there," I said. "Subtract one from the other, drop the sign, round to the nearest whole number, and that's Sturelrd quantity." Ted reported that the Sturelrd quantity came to 95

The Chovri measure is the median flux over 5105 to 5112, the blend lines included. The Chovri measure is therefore 93.3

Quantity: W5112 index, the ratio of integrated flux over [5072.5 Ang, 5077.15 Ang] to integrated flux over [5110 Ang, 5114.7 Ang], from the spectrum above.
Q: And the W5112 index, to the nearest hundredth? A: 1.03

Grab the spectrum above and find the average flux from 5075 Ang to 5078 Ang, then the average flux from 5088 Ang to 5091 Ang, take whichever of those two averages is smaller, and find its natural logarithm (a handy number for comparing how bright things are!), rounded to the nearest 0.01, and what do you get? 4.56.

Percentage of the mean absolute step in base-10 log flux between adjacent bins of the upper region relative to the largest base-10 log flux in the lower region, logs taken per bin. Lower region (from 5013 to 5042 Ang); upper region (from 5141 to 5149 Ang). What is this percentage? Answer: 0.36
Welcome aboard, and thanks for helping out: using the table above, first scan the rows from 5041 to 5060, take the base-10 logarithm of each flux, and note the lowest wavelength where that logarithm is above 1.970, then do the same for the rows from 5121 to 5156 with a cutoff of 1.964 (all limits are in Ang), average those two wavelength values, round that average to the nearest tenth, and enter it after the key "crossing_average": 5083.7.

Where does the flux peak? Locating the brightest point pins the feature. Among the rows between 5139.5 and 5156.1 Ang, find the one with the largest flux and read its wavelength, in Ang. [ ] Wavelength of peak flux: 5151.93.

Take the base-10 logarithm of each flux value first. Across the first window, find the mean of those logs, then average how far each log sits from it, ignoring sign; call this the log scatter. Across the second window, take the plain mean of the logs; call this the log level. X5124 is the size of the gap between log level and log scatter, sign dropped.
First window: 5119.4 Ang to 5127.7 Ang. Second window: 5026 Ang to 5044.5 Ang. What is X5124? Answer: 1.95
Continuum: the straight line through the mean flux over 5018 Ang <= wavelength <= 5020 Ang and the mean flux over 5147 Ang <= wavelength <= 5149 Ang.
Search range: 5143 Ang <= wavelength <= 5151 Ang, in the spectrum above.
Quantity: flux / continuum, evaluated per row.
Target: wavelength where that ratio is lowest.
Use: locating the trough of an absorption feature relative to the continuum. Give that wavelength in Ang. 5144.81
